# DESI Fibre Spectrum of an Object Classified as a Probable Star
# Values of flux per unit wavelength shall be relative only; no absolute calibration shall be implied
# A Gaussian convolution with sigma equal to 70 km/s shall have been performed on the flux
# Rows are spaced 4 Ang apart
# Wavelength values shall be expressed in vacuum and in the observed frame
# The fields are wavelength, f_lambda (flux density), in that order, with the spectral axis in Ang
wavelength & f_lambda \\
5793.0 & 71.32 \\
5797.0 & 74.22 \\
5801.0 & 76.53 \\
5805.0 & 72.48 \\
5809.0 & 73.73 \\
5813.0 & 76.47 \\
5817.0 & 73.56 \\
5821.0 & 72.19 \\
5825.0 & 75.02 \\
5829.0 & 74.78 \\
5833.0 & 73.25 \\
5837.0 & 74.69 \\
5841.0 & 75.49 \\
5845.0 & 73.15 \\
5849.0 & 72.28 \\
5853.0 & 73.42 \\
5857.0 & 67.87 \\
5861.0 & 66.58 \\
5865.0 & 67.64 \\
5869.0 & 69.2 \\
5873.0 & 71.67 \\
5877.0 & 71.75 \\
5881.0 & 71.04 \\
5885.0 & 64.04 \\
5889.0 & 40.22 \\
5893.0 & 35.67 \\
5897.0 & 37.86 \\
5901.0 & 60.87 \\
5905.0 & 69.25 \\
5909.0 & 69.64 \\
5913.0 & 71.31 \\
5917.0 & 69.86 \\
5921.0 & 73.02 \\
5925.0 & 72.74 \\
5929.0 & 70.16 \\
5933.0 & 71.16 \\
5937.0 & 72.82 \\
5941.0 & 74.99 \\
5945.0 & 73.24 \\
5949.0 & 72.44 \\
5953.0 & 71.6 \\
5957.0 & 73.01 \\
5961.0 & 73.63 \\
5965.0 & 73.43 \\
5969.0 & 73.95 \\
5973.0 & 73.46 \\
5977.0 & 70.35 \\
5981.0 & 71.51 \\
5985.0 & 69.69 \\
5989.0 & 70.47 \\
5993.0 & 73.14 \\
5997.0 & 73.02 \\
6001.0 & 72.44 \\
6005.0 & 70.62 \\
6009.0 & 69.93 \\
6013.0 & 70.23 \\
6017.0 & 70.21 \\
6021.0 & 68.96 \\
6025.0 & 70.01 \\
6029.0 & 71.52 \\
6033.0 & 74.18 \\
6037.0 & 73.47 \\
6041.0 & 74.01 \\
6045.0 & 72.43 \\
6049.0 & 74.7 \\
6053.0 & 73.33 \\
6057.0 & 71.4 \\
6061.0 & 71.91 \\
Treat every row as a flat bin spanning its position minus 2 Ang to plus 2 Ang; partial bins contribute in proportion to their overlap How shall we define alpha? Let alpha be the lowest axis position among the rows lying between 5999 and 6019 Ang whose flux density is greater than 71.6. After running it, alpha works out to 6001.0 Ang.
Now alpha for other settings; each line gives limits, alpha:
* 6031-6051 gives 6033.0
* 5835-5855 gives 5837.0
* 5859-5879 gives 5873.0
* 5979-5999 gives 5993.0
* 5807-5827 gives 5809.0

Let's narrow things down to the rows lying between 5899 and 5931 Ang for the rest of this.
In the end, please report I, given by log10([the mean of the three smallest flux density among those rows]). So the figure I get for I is 1.823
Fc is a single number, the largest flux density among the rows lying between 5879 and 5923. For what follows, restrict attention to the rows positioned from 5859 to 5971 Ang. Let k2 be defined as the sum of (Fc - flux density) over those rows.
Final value 162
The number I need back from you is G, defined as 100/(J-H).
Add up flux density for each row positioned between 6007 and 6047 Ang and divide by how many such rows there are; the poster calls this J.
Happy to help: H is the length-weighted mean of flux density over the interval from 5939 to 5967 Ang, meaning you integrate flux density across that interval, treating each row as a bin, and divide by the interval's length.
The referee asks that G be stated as -59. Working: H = 73.2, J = 71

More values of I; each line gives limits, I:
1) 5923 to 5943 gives 1.853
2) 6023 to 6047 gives 1.853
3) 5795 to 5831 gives 1.862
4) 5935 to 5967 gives 1.859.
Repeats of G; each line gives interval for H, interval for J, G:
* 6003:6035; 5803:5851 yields 31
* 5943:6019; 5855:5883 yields -40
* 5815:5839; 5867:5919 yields -8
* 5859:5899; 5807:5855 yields 7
